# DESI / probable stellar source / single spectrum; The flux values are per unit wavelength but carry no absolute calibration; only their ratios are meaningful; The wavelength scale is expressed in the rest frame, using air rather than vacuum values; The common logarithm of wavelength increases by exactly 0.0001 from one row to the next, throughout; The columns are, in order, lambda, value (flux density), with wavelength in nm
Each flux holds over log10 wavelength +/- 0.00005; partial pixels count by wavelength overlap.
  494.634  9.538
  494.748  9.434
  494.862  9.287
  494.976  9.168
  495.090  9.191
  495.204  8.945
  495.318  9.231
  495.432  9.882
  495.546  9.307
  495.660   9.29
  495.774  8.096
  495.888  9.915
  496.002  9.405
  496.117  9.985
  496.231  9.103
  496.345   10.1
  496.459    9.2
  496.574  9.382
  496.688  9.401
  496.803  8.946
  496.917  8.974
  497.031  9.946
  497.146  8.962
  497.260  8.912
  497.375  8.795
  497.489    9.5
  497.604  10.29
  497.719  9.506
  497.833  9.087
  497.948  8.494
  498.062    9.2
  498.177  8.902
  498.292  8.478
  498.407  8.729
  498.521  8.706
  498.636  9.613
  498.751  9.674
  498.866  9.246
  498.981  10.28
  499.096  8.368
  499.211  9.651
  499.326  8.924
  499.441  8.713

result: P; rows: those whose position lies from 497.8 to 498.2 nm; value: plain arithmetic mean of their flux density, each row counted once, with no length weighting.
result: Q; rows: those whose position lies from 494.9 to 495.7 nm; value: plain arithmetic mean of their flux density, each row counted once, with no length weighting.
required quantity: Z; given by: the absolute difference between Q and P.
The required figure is 0.4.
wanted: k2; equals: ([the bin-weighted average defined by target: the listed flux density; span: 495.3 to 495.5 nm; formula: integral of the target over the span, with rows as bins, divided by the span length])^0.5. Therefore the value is 3.101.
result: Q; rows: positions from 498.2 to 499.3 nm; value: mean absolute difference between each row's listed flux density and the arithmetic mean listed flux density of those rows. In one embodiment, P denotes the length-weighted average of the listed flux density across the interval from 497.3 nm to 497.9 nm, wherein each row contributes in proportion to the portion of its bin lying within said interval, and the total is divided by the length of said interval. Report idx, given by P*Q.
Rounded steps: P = 9.4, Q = 0.55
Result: 5.2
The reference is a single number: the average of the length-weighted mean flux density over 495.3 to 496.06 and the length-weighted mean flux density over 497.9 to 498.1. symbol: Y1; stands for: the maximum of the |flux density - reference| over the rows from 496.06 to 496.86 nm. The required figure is 1.02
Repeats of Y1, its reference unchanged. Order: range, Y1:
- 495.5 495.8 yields 0.99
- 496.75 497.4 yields 0.86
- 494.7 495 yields 0.35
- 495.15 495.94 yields 0.99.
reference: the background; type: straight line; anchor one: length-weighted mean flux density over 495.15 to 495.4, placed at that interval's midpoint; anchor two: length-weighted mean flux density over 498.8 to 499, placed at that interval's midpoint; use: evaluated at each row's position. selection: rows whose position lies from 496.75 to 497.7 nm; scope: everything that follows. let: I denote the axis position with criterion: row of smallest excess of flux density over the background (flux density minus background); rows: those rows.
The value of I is 497.375 nm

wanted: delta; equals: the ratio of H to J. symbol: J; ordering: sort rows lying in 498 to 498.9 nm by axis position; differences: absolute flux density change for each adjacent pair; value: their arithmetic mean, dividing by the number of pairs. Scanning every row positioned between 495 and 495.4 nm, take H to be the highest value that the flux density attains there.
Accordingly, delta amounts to 27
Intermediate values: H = 9.231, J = 0.3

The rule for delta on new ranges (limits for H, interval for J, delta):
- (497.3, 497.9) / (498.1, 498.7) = 26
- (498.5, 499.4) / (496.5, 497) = 61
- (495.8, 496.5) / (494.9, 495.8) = 24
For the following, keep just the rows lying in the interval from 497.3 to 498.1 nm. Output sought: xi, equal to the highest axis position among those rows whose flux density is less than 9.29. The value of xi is 498.062 nm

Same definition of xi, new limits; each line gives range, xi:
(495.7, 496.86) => 496.803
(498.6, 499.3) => 499.096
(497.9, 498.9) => 498.866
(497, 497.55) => 497.375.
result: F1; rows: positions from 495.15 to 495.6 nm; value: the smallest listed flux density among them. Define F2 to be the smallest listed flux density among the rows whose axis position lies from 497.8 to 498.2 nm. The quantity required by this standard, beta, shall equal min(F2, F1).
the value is 8.49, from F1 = 8.945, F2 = 8.494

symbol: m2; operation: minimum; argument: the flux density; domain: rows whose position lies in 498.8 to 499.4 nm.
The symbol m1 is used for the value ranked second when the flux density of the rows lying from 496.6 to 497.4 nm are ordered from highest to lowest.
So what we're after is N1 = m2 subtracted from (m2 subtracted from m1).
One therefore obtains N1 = -7.3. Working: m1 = 9.401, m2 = 8.368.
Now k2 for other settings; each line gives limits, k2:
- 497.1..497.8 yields 3.054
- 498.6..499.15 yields 3.070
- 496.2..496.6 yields 3.078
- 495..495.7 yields 3.051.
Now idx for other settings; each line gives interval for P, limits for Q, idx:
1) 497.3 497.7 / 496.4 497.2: 2.6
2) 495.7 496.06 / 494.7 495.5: 1.8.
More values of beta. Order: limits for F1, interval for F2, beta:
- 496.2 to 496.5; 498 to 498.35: 8.48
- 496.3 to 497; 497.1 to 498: 8.49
